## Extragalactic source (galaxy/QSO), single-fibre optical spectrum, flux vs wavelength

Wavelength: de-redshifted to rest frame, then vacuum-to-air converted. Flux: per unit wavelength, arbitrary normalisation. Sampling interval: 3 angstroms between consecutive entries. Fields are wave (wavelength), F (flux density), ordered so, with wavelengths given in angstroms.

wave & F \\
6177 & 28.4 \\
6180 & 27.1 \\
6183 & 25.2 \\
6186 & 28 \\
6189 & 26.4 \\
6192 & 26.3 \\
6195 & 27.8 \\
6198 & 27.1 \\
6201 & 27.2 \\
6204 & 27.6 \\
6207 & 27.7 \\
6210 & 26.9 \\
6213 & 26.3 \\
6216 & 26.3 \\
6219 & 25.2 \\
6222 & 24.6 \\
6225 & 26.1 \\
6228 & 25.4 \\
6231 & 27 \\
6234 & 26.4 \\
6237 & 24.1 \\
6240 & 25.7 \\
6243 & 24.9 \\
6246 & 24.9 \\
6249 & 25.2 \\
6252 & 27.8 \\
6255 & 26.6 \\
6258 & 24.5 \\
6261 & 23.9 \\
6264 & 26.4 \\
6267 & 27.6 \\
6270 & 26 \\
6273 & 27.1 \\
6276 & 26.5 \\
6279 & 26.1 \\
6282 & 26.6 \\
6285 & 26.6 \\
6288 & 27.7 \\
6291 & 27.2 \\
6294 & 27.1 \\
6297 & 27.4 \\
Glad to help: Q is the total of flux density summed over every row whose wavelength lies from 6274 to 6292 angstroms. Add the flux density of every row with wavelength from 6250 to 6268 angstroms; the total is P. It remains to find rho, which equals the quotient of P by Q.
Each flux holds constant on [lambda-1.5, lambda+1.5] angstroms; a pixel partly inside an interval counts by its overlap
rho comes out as 0.98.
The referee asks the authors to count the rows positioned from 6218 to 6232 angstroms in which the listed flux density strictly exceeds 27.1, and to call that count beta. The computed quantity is 0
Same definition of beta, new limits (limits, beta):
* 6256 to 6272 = 1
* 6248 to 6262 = 1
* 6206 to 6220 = 1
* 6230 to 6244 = 0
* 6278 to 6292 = 2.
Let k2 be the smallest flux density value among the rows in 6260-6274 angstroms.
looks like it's 23.9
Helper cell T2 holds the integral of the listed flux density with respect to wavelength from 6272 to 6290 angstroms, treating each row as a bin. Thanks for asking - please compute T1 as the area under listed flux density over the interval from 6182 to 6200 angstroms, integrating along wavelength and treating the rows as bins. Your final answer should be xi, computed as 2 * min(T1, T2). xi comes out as 964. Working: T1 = 483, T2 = 482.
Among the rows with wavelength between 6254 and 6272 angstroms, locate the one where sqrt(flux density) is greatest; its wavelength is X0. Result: 6267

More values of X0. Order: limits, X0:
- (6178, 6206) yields 6186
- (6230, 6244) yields 6231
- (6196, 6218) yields 6207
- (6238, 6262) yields 6252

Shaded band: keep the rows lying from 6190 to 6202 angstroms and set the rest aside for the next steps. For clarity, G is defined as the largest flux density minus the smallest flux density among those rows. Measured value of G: 1.5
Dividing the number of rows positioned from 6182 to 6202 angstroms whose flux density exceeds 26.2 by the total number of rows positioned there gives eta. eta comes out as 0.86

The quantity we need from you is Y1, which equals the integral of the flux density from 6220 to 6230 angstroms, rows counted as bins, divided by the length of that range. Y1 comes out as 25.4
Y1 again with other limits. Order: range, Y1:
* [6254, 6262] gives 25.0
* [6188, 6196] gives 26.8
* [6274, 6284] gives 26.4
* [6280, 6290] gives 26.9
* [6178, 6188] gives 26.8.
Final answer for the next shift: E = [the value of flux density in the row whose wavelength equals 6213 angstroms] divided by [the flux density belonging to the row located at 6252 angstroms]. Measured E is 0.95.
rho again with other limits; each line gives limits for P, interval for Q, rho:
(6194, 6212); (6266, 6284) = 1.03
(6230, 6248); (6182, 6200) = 0.95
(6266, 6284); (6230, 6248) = 1.05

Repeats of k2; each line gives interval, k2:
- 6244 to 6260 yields 24.5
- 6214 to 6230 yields 24.6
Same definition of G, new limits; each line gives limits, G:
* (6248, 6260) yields 3.3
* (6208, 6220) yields 1.7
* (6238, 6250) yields 0.8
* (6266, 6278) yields 1.6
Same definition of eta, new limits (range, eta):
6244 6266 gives 0.43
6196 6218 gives 1.00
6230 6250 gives 0.29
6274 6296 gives 0.86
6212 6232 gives 0.43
